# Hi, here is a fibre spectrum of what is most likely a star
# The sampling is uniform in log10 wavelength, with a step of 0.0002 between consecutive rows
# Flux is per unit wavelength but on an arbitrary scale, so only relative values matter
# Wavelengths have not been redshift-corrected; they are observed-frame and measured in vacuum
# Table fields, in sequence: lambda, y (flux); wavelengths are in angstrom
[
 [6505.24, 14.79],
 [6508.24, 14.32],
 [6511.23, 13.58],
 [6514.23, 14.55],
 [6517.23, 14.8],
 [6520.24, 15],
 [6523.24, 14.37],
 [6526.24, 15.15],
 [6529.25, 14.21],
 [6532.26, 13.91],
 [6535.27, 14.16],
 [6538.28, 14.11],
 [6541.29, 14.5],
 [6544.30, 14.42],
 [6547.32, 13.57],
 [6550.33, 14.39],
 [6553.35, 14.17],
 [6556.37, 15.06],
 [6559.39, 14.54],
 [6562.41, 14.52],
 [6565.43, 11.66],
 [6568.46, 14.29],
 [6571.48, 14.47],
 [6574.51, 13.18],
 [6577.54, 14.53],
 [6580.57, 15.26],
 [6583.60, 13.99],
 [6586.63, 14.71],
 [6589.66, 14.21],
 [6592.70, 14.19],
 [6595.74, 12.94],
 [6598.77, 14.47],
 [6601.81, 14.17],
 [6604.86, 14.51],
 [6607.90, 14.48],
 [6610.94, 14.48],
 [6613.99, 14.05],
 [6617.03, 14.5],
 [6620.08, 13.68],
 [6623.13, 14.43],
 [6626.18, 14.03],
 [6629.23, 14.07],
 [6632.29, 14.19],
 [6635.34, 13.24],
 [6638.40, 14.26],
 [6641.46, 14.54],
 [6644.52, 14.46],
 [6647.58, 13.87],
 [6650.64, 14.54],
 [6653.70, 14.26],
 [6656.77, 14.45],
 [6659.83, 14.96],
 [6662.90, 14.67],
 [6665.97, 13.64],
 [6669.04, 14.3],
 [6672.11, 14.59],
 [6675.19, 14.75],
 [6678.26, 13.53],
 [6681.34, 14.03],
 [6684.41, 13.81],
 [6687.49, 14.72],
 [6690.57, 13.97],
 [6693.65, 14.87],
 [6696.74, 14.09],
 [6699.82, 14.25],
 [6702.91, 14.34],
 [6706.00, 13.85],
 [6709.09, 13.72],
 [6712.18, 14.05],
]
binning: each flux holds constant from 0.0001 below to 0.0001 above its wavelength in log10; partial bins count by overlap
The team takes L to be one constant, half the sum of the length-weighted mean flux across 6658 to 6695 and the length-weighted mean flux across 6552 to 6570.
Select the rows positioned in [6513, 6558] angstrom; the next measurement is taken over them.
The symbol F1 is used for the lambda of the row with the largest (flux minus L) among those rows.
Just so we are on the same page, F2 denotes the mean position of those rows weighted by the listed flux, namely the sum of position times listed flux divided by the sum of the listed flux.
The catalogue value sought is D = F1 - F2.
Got -8.9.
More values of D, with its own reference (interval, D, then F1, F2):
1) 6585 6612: -12.2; 6586.63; 6598.8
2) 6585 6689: 22.8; 6659.83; 6637.0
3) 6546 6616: -0.1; 6580.57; 6580.7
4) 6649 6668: 1.6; 6659.83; 6658.3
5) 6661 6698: 13.8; 6693.65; 6679.8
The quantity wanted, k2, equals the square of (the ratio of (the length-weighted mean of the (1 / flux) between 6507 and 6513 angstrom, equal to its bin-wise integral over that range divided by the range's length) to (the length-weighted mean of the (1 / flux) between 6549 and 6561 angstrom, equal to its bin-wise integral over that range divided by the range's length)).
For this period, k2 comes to 1.09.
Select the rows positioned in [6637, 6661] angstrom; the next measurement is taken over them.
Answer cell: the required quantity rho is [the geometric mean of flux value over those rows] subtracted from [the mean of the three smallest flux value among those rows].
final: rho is -0.28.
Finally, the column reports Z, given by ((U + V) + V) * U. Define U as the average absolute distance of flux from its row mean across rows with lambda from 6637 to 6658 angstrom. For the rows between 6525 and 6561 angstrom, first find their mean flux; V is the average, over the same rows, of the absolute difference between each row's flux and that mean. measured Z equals 0.15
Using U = 0.18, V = 0.33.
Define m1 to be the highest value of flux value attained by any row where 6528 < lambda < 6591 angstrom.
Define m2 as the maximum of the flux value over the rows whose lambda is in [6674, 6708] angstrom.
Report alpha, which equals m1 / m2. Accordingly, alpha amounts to 1.03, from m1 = 15.26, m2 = 14.87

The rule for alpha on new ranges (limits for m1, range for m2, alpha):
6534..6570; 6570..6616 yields 0.99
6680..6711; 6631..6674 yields 0.99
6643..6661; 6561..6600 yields 0.98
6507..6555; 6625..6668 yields 1.01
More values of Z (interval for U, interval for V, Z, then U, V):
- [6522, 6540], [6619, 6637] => 0.28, 0.29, 0.32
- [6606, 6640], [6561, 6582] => 0.59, 0.29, 0.90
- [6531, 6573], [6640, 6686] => 0.54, 0.47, 0.35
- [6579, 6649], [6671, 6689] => 0.41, 0.33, 0.45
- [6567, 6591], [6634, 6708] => 0.46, 0.41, 0.35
